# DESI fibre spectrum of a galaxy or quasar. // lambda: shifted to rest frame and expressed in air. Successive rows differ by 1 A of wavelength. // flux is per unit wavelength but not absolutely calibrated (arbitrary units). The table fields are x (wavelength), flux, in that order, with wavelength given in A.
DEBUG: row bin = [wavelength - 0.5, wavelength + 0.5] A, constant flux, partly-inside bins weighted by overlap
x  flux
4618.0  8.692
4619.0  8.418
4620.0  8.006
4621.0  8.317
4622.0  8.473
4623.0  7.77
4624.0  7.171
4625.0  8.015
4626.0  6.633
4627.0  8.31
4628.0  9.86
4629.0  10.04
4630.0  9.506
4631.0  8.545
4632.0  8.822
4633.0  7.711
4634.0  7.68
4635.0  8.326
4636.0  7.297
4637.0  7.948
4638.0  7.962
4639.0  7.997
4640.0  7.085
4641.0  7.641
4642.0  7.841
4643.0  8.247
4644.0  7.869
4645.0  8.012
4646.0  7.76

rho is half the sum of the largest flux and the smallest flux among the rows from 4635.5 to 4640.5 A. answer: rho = 7.5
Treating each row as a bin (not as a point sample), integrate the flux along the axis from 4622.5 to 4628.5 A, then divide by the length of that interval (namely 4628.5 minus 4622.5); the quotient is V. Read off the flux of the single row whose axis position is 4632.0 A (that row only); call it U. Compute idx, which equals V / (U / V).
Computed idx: 7.2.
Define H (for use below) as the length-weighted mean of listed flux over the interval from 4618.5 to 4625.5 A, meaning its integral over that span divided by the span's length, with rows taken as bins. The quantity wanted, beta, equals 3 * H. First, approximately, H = 8.0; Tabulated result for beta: 24.1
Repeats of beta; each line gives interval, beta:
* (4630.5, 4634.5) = 24.6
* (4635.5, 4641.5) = 23.0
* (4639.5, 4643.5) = 23.1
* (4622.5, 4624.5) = 22.4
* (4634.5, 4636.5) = 23.4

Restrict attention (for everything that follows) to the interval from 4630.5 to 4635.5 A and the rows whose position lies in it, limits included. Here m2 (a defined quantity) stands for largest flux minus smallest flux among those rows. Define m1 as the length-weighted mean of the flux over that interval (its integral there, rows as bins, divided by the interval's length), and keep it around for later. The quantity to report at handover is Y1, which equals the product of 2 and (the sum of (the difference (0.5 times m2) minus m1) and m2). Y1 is -13.0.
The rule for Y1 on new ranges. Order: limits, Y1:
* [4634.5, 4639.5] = -12.7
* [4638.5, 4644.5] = -12.1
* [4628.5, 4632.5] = -14.0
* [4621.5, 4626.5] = -9.7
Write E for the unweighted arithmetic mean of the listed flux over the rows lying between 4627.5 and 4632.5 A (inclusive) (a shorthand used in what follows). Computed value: 9.4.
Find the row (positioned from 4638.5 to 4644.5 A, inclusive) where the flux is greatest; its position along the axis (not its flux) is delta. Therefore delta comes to 4643.0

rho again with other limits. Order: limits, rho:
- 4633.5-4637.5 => 7.8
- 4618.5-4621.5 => 8.2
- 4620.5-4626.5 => 7.6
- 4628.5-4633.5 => 8.9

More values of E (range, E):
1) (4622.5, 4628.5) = 8.0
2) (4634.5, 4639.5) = 7.9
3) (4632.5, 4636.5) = 7.8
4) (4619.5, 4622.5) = 8.3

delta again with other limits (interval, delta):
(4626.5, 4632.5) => 4629.0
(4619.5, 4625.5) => 4622.0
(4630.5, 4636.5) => 4632.0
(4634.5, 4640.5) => 4635.0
